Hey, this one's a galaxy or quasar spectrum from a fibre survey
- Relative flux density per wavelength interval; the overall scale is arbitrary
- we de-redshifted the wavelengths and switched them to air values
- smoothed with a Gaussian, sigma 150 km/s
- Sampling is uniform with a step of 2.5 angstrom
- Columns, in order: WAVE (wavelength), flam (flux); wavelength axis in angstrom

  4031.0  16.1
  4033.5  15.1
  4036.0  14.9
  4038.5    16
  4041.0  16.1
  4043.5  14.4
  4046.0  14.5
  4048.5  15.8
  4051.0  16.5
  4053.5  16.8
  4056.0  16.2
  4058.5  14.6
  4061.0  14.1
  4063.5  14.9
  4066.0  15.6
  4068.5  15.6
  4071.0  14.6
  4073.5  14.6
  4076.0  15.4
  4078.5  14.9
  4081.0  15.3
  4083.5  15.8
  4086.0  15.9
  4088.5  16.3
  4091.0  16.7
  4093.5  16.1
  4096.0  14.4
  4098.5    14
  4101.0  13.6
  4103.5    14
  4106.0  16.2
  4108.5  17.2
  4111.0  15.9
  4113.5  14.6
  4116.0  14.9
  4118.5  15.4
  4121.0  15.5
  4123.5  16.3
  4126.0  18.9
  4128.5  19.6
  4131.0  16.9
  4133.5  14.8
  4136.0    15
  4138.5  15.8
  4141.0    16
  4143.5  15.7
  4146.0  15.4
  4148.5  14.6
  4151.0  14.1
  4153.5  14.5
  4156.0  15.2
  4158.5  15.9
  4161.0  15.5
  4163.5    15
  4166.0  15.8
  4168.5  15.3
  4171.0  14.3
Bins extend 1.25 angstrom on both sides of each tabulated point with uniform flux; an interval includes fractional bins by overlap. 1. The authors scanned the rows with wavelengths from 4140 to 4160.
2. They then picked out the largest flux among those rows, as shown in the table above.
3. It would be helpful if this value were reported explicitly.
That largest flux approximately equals 16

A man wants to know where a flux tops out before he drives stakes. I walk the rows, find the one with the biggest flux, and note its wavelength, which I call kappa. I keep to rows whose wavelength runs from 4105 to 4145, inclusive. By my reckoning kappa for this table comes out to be 4128.5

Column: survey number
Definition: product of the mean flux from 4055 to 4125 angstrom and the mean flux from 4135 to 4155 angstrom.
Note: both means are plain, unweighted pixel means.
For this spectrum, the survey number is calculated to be 232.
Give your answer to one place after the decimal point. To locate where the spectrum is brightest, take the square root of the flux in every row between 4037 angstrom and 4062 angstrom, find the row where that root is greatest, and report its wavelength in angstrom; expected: 4053.5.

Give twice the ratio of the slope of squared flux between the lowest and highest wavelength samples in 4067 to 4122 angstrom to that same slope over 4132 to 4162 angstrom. -0.2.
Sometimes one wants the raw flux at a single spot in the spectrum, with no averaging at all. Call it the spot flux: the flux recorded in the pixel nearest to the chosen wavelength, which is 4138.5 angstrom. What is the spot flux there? 15.8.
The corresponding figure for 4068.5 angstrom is 15.6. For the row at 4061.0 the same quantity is 14.1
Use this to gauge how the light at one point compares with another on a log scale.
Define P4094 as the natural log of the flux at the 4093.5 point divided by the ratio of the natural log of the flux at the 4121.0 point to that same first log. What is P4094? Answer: 2.82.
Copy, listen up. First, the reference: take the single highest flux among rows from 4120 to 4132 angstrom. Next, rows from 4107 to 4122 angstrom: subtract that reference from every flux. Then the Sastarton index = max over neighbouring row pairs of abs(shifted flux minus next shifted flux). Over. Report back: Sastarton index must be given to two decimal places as 1.30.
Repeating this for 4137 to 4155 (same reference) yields 0.80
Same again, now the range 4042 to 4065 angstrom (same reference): 1.60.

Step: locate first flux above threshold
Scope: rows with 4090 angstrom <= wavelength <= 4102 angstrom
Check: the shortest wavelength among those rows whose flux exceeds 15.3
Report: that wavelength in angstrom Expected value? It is 4091.0 angstrom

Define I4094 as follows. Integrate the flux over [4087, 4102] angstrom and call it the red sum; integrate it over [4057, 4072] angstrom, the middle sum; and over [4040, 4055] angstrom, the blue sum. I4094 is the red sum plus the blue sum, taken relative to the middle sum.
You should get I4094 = 2.07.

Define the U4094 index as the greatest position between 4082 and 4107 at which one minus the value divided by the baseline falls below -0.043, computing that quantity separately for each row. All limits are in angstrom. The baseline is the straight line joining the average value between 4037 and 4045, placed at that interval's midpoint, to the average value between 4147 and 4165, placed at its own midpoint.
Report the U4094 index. 4106.0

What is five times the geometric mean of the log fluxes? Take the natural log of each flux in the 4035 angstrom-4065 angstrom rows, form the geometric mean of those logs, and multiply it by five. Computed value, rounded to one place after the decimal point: 13.7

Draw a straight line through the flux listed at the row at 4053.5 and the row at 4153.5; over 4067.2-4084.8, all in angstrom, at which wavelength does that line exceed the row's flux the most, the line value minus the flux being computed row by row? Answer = 4071.0 angstrom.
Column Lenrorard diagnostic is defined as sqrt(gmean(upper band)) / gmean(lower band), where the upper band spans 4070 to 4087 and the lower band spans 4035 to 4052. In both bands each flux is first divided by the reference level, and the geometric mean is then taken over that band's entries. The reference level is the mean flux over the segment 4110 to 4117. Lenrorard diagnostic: 0.98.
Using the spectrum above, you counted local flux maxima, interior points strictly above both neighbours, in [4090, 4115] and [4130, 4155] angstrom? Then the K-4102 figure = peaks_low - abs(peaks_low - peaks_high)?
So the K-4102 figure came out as 1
